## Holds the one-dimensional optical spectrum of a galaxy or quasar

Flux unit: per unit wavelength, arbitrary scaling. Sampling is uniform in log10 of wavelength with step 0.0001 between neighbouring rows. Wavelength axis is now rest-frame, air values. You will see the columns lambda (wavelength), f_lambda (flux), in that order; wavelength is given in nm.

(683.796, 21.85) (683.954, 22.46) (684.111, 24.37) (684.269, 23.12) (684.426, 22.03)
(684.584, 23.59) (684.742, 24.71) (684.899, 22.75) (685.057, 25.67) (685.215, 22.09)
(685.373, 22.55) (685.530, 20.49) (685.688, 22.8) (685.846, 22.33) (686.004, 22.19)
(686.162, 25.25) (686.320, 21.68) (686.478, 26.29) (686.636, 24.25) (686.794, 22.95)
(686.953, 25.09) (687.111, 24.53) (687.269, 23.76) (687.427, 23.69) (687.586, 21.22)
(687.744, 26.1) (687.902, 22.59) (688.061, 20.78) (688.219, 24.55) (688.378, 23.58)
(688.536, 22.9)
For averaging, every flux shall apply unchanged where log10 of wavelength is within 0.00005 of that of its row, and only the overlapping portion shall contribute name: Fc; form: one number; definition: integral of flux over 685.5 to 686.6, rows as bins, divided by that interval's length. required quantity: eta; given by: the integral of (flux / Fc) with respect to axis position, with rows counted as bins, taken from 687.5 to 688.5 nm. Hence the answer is 1.0 nm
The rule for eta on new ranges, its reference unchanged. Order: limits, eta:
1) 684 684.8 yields 0.8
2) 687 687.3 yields 0.3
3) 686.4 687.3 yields 1.0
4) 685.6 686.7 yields 1.1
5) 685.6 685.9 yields 0.3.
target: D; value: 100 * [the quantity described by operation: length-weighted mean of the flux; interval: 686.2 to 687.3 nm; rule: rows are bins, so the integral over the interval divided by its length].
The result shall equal 2413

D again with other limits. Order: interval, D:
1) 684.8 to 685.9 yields 2273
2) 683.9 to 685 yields 2336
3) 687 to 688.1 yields 2338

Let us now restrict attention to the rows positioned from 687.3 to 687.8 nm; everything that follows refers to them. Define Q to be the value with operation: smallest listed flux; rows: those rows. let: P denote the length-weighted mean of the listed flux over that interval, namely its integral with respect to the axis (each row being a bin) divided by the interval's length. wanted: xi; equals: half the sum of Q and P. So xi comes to 22.4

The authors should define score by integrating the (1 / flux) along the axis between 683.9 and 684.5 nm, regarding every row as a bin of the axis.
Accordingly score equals 0.026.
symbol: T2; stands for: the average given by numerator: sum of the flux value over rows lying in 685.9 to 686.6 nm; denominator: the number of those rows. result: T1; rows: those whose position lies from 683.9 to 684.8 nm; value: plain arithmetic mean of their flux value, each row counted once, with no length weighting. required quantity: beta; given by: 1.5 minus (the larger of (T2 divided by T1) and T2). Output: -22.4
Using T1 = 23.4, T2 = 23.9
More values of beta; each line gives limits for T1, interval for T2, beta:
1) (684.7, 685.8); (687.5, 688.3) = -21.5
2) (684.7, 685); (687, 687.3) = -22.6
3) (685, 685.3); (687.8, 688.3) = -21.1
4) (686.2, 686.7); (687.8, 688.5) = -21.4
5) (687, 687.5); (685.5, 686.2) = -21.1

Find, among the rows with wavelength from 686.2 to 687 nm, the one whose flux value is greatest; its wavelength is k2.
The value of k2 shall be 686.478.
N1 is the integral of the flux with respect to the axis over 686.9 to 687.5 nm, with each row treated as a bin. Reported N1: 14.6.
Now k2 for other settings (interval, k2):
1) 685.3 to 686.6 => 686.478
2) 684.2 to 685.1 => 685.057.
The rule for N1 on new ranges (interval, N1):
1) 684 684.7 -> 16.3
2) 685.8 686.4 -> 13.7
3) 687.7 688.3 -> 14.0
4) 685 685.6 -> 13.6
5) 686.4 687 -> 14.8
